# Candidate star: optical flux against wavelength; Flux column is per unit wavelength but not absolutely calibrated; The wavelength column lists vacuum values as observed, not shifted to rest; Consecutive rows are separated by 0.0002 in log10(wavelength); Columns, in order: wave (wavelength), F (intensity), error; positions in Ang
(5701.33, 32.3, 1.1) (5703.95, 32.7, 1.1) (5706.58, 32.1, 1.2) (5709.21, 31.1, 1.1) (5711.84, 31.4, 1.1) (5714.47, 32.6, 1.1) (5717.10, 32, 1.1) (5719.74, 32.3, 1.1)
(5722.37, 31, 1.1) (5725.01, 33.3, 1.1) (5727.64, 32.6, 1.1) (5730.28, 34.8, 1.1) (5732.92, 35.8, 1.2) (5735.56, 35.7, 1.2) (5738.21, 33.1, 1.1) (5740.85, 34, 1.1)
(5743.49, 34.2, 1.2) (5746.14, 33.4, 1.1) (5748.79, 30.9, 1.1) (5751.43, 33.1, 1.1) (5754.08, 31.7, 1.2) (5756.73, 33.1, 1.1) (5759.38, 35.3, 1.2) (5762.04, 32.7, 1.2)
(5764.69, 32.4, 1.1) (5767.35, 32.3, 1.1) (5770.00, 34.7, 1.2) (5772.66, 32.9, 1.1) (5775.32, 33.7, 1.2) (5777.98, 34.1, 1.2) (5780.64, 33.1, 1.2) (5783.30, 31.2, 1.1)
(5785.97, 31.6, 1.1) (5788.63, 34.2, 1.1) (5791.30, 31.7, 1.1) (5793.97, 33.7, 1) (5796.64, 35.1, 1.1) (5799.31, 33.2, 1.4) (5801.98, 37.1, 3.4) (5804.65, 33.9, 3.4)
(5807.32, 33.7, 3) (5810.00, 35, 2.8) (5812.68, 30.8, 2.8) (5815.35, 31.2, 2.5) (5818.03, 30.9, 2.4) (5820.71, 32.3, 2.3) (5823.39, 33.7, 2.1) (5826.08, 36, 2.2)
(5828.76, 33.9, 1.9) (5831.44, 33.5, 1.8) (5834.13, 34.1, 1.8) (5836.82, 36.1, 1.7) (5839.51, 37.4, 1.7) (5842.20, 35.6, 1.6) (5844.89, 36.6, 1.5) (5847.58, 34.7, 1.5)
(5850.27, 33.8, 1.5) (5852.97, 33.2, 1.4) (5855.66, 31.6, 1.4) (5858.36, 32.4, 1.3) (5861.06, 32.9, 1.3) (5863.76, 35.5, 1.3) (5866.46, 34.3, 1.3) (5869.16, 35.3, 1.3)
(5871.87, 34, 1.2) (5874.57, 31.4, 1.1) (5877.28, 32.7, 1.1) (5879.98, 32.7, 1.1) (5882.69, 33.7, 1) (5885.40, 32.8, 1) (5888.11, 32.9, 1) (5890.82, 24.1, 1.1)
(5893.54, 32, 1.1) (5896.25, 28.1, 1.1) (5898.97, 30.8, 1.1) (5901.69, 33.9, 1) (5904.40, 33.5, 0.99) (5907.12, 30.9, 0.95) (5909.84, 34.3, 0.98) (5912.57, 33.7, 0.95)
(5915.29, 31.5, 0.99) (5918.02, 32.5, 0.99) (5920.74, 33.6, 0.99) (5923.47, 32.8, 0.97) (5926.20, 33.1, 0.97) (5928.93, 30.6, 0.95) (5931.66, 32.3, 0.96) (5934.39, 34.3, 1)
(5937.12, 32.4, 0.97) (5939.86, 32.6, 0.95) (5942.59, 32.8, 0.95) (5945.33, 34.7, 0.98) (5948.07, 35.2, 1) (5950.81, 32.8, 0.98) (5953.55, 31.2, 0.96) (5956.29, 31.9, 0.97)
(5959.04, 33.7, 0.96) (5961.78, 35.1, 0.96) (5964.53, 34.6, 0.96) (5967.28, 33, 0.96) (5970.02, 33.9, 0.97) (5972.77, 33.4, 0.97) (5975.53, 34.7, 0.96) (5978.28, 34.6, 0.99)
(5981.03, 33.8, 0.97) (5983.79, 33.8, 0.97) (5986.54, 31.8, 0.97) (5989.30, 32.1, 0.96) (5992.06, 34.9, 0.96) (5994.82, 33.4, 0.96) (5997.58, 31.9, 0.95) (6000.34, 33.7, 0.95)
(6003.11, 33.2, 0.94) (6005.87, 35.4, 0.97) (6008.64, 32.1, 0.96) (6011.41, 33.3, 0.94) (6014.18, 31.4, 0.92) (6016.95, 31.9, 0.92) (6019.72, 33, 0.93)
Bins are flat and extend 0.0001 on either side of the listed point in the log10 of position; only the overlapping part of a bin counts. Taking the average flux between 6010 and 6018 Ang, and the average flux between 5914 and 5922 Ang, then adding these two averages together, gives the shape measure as 64.7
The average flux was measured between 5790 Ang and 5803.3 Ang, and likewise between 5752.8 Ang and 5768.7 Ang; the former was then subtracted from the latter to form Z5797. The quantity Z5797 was -1.2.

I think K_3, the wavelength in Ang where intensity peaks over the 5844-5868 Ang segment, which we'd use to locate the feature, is 5844.89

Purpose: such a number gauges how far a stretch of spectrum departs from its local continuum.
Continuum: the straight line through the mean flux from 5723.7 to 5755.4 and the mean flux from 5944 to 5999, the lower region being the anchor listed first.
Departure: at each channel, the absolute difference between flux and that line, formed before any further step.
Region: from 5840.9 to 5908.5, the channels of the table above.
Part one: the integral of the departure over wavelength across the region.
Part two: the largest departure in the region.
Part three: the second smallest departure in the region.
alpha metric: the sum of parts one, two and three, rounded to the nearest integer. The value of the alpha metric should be 126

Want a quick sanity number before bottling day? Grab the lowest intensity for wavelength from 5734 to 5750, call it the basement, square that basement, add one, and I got 956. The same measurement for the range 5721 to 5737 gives 962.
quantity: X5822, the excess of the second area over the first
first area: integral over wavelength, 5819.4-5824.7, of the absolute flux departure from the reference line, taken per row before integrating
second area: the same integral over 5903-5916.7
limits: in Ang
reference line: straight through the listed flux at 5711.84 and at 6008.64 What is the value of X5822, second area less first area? 13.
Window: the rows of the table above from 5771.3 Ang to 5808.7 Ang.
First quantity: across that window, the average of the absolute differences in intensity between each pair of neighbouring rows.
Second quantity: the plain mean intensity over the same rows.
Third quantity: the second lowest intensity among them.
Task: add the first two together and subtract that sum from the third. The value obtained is -3.62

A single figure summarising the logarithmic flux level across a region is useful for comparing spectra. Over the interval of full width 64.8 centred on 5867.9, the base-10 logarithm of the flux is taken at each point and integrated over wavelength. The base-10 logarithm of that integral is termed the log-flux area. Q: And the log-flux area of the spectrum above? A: 1.99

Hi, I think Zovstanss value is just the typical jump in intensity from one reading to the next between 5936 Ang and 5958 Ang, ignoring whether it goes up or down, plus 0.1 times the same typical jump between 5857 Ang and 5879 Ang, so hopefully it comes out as 1.22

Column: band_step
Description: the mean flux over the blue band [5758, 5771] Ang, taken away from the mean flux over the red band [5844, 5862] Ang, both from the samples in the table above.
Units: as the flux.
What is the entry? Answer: 0.1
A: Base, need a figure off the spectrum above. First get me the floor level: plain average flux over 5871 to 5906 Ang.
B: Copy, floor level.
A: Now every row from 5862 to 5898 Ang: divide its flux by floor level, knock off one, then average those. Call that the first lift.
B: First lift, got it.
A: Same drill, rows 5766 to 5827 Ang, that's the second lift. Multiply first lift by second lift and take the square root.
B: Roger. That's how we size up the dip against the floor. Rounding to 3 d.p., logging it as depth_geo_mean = 0.029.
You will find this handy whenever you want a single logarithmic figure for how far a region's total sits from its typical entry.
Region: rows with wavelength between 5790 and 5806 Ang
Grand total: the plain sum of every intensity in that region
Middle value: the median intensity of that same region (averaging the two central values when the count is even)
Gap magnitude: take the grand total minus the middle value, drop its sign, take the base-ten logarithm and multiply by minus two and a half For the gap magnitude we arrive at -5.58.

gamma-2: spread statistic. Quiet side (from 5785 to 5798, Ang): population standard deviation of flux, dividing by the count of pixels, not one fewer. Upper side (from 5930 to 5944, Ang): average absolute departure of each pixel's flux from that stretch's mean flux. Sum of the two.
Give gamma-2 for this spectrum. 2.0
